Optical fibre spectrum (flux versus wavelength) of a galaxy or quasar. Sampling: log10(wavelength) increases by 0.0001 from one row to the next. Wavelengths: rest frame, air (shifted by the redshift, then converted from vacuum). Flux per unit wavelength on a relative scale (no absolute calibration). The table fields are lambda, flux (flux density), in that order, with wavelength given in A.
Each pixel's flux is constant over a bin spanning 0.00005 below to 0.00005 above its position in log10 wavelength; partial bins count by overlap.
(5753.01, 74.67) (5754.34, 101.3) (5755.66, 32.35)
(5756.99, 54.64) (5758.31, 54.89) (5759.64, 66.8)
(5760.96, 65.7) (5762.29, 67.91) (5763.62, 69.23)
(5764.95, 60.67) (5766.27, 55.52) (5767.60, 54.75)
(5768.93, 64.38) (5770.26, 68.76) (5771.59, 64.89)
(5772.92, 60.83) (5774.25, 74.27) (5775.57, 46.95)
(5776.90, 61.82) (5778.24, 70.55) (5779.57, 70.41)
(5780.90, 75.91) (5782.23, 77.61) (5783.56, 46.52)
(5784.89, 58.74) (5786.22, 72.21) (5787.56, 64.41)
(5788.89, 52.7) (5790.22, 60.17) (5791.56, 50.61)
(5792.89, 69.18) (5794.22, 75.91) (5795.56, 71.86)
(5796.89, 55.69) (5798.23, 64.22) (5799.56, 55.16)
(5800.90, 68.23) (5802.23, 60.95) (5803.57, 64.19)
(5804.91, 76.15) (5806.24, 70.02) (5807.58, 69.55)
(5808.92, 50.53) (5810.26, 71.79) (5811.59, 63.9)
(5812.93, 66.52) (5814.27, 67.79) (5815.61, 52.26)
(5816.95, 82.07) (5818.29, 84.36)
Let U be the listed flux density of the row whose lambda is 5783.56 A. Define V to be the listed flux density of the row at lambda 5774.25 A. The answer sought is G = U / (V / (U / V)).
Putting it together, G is 0.39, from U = 46.52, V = 74.27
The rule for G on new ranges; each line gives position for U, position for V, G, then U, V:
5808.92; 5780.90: 0.44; 50.53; 75.91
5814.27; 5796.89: 1.48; 67.79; 55.69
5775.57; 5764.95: 0.60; 46.95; 60.67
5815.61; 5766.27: 0.89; 52.26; 55.52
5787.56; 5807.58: 0.86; 64.41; 69.55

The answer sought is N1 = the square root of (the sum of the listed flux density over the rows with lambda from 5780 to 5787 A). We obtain 18.2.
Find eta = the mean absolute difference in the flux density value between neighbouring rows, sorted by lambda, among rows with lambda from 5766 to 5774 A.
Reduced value 5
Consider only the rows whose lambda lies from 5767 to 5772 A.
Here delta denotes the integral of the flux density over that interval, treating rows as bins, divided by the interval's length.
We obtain 63.2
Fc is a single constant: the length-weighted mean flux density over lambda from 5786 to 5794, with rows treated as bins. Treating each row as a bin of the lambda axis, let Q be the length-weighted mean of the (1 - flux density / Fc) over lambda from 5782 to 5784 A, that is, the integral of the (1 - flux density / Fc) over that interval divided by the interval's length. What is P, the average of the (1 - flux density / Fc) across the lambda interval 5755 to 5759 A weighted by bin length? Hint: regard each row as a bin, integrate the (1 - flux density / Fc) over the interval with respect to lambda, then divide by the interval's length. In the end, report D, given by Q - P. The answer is -0.21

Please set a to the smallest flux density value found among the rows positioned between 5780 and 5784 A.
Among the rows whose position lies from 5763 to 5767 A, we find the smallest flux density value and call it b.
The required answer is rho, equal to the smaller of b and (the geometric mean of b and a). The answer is 51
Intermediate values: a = 46.52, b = 55.52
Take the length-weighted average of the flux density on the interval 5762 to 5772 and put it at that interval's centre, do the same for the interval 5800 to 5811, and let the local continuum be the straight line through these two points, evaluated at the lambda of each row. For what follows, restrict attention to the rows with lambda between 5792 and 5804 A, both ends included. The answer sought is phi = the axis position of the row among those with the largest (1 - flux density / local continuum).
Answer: 5799.56 A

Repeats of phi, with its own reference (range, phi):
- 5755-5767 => 5755.66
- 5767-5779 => 5775.57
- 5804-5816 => 5808.92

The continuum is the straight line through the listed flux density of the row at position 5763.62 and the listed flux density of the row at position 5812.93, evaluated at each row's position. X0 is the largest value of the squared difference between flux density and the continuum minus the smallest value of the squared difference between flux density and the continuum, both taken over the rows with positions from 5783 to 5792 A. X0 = 455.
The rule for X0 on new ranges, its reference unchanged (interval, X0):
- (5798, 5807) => 145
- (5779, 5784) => 463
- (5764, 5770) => 183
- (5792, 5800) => 144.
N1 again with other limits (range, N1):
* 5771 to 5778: 17.6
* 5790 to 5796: 18.1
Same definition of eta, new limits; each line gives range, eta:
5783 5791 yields 11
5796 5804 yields 8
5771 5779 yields 14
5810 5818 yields 11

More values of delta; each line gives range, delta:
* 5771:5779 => 63.3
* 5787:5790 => 58.7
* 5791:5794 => 62.8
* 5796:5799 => 60.8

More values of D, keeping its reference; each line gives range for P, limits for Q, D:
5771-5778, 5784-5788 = -0.03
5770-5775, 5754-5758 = 0.13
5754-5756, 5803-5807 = -0.06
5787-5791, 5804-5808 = -0.21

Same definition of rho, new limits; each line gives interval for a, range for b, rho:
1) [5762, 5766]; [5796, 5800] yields 55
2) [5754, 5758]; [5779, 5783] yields 48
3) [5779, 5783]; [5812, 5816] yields 52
